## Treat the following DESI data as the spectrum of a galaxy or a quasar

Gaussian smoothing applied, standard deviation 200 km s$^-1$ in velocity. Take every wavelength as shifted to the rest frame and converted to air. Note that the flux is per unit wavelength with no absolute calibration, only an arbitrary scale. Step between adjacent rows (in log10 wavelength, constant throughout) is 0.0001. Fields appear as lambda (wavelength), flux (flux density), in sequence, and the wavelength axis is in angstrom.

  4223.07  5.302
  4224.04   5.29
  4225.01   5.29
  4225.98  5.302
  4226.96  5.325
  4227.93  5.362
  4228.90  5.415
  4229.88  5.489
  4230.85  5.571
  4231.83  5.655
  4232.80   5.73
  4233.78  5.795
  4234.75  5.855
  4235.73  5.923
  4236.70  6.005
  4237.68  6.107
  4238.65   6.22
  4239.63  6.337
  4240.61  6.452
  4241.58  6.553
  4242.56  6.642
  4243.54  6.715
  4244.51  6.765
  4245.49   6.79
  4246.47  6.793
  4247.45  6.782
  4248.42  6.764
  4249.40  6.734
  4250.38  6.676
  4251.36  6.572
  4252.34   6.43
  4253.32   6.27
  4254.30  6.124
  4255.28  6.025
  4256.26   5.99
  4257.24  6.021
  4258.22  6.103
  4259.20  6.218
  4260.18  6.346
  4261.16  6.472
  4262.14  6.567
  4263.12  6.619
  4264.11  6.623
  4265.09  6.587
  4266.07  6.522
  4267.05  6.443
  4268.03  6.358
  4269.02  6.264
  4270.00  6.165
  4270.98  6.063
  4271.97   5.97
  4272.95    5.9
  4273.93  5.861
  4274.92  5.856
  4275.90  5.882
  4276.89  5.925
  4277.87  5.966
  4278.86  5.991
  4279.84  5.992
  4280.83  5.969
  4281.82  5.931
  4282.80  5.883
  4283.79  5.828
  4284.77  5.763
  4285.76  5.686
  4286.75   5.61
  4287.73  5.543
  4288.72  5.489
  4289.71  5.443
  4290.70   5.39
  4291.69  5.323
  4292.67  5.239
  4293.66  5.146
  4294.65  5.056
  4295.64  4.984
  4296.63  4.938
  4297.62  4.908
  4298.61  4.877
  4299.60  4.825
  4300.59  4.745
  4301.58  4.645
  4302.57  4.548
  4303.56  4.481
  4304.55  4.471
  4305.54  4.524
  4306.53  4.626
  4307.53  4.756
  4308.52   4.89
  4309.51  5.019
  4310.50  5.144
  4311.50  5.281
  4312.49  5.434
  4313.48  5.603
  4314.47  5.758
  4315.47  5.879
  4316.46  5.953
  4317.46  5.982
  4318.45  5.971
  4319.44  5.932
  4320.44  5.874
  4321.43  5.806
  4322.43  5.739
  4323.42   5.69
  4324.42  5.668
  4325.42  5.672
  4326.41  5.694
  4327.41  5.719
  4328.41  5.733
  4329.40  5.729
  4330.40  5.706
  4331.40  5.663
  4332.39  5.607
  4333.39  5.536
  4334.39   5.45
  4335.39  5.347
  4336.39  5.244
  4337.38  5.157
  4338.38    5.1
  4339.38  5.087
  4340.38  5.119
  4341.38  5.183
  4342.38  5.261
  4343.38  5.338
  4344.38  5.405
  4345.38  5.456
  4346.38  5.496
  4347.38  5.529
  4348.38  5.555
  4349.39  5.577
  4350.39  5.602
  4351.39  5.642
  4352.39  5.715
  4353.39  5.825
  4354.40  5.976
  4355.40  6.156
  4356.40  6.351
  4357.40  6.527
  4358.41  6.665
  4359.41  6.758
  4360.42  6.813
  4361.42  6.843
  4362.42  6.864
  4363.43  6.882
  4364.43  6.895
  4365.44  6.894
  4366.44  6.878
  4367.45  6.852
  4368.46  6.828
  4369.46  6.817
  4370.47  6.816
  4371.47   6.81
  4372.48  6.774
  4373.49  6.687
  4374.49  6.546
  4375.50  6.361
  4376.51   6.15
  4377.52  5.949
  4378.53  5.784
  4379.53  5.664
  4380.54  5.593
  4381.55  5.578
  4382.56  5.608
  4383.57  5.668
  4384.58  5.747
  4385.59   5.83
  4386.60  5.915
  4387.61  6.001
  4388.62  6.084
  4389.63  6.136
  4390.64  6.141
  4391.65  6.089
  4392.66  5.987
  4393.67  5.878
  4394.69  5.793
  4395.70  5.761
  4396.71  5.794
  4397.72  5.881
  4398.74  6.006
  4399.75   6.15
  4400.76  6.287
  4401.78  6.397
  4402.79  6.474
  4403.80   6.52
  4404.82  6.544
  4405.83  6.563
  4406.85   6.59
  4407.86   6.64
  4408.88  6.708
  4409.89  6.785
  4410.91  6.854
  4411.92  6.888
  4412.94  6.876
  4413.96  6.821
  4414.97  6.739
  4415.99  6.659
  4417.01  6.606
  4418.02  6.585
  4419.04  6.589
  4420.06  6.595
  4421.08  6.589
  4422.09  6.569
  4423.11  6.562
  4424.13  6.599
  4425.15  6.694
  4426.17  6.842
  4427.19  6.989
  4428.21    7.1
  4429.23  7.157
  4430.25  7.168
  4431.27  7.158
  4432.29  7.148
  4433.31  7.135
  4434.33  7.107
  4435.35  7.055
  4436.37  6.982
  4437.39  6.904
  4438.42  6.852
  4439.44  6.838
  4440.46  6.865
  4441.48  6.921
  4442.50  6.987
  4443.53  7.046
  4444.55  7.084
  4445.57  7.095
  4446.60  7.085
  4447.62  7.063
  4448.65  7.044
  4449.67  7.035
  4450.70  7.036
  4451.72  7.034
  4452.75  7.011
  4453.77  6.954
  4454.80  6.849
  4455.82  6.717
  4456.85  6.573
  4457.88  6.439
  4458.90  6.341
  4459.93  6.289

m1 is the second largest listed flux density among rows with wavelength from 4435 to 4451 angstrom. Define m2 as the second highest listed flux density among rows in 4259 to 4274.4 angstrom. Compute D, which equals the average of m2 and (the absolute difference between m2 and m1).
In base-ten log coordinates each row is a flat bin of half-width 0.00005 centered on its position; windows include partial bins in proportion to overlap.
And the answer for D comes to 3.54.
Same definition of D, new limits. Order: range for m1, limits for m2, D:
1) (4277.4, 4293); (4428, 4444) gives 4.16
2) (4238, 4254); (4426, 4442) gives 3.76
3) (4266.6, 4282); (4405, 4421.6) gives 3.70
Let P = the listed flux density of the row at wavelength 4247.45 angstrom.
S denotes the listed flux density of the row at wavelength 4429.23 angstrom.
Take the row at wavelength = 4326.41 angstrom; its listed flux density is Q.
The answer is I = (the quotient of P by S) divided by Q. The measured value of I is 0.17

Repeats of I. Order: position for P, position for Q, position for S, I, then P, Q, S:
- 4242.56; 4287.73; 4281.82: 0.20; 6.642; 5.543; 5.931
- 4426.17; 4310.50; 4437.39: 0.19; 6.842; 5.144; 6.904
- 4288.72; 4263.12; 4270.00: 0.13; 5.489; 6.619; 6.165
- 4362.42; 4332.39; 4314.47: 0.21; 6.864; 5.607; 5.758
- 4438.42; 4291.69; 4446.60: 0.18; 6.852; 5.323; 7.085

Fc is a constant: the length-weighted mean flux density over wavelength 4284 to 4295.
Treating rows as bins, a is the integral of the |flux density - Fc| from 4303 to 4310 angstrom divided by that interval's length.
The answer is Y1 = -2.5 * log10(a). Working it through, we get 0.3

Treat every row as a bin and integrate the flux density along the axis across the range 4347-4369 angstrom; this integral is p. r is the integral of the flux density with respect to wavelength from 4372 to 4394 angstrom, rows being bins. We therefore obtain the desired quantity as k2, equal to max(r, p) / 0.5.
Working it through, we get 280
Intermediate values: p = 140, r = 132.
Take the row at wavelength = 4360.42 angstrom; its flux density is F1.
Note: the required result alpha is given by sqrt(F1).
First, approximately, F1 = 6.813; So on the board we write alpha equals 2.61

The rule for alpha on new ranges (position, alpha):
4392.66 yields 2.45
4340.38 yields 2.26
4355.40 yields 2.48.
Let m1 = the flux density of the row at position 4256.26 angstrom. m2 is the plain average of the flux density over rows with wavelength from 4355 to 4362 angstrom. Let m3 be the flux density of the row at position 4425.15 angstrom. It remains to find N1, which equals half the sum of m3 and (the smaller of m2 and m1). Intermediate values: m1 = 5.99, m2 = 6.6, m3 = 6.694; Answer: 6.34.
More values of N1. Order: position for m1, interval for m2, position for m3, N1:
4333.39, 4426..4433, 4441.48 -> 6.23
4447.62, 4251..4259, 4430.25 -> 6.68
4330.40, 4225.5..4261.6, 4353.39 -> 5.77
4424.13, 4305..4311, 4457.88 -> 5.63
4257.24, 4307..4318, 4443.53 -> 6.24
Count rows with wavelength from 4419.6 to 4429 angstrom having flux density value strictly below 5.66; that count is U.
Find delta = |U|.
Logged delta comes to 0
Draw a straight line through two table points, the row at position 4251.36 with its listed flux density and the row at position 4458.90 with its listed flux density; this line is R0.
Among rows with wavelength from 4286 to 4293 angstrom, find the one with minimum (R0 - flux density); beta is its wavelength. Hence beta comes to 4286.75 angstrom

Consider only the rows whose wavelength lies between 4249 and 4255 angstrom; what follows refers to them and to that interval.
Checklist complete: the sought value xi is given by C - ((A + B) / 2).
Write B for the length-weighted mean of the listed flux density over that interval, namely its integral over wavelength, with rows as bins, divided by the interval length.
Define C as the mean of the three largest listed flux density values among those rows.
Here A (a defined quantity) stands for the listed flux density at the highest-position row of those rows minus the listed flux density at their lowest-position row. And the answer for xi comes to 3.74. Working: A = -0.61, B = 6.44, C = 6.66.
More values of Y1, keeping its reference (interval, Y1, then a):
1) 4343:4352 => 2.5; 0.1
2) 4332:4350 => 2.0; 0.2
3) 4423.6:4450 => -0.5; 1.6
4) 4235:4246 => 0.0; 1.0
